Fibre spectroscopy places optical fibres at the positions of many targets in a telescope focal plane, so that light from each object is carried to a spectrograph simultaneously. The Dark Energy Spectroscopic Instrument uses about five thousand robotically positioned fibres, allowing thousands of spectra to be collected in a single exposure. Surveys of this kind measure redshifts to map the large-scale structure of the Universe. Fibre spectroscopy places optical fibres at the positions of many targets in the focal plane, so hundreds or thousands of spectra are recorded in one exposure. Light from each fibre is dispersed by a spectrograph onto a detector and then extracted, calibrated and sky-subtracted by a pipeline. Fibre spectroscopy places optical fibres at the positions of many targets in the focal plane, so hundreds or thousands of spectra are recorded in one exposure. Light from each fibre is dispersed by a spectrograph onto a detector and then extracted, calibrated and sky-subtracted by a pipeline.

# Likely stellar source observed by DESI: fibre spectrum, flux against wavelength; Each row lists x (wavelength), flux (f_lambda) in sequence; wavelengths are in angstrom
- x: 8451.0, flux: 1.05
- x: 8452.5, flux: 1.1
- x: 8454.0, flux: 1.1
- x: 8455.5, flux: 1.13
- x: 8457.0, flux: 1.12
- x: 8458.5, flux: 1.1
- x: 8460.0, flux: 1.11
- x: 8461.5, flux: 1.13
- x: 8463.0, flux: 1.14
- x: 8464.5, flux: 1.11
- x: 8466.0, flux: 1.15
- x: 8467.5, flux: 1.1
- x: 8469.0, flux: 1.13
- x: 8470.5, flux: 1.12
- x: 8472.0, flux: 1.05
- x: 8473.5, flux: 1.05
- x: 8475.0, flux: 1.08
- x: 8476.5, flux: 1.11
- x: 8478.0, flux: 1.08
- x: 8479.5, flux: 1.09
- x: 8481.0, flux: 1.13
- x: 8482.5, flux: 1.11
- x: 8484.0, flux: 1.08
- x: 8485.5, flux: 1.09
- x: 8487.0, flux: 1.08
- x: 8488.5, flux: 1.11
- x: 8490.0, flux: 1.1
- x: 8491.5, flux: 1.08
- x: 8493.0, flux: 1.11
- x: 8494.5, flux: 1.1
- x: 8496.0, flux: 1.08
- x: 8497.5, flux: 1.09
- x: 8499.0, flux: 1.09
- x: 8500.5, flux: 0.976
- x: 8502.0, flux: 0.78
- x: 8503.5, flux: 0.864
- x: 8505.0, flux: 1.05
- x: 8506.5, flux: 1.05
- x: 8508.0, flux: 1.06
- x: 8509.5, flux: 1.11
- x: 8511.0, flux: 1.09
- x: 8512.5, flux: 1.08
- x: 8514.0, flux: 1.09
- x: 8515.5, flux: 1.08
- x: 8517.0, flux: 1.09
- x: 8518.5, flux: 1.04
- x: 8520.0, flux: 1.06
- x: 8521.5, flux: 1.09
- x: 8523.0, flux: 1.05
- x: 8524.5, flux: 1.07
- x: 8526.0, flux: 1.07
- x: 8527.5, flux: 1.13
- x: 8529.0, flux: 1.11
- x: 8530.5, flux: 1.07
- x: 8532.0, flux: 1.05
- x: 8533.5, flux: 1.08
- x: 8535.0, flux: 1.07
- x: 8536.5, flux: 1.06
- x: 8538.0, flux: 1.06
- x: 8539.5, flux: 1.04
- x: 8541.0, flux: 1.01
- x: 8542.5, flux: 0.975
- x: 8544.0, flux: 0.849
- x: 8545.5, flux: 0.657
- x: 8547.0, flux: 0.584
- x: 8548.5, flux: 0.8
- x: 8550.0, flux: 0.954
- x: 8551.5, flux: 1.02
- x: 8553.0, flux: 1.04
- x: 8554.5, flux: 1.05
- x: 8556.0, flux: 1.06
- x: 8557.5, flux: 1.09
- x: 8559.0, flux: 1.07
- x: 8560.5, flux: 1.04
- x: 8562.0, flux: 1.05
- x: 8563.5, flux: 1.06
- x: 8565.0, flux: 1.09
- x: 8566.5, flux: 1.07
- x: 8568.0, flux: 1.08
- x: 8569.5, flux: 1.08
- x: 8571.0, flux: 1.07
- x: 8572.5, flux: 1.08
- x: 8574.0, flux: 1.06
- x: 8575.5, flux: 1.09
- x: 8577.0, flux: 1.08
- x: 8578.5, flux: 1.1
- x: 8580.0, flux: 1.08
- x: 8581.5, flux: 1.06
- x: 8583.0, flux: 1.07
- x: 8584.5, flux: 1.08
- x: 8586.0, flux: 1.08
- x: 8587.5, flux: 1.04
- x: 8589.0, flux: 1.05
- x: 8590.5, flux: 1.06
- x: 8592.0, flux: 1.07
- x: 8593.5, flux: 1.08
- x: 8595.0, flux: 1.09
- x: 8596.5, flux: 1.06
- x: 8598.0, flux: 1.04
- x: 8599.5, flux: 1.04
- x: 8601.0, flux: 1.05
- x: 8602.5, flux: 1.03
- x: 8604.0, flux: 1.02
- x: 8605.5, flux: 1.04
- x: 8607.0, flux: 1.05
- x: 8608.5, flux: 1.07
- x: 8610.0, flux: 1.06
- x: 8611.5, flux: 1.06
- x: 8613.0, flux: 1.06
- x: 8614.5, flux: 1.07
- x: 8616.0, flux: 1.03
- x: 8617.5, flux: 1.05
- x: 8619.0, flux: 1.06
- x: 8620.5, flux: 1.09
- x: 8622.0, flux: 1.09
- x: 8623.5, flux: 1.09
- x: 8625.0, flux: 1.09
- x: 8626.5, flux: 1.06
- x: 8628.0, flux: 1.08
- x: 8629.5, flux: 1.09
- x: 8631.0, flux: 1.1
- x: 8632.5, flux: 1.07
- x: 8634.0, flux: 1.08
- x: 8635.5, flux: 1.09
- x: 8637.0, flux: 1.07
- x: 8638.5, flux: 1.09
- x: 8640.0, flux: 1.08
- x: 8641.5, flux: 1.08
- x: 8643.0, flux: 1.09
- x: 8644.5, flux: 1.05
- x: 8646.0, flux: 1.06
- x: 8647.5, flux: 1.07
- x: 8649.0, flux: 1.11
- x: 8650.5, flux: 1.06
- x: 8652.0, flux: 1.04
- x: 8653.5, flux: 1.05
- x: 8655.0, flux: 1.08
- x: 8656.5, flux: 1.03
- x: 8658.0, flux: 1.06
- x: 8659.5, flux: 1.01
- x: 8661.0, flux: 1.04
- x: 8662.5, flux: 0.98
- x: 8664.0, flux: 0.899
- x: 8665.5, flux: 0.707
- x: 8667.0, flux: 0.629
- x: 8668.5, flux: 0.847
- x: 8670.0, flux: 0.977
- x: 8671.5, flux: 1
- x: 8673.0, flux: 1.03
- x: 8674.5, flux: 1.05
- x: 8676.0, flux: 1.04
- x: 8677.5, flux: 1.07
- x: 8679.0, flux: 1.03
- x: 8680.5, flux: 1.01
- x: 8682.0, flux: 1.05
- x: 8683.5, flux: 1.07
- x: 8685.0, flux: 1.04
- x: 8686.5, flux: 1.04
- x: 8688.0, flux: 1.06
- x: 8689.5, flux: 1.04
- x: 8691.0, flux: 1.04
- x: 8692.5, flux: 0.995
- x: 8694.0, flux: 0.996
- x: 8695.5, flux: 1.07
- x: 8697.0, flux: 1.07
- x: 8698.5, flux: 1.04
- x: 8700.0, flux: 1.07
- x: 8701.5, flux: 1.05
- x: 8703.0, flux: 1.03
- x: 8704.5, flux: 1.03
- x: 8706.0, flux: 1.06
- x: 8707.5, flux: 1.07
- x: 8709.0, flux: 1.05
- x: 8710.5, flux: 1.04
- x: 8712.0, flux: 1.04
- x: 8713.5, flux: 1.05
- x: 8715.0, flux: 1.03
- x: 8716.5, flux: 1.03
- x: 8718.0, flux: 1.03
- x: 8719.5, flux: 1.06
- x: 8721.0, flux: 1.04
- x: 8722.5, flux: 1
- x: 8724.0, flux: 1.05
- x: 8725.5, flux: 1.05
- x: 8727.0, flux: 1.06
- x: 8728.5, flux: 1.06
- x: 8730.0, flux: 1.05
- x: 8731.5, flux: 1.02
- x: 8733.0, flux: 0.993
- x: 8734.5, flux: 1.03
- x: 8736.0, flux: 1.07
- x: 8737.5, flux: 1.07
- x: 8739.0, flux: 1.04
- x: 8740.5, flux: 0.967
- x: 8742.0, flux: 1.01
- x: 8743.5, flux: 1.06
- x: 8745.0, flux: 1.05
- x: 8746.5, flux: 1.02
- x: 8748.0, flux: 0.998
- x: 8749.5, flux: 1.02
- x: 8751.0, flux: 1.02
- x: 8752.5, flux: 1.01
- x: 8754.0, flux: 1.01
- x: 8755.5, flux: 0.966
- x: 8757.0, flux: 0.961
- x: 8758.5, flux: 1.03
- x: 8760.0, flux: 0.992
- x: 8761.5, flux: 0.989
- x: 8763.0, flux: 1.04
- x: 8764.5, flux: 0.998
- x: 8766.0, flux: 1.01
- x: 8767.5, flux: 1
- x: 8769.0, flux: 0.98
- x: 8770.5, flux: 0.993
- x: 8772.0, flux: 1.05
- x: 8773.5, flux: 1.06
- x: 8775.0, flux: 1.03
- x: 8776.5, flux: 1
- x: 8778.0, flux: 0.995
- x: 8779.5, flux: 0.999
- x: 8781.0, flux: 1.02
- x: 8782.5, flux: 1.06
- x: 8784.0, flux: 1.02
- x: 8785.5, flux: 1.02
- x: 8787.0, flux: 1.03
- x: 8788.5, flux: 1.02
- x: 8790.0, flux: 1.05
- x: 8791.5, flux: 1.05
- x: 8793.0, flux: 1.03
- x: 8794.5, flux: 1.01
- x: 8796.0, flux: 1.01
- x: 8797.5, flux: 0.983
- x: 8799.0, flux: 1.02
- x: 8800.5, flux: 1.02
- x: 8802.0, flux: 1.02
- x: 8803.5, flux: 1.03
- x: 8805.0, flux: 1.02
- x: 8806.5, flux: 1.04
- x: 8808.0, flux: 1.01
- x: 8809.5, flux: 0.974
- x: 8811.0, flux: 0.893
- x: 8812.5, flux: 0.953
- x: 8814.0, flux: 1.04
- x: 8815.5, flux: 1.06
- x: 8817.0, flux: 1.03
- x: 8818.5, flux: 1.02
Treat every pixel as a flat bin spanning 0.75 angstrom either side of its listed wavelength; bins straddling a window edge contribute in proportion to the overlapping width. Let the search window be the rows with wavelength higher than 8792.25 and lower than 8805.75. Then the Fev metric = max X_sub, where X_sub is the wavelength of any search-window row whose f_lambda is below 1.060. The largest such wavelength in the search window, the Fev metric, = 8805.0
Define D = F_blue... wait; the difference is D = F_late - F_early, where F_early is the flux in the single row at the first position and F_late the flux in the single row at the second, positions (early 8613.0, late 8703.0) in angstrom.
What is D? -0.030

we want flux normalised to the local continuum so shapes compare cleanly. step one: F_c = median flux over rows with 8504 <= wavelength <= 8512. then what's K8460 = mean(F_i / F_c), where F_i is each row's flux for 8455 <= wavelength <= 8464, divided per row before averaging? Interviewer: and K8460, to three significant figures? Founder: 1.06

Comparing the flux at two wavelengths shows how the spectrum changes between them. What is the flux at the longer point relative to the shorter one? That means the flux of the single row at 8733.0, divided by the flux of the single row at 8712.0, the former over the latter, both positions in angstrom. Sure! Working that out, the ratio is 0.95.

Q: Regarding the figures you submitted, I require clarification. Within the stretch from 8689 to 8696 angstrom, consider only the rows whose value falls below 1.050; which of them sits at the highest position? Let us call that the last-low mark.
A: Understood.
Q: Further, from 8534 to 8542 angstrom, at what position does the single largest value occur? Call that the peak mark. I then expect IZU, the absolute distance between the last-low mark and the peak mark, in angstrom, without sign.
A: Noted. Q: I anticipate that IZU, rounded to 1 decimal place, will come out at 159.0 angstrom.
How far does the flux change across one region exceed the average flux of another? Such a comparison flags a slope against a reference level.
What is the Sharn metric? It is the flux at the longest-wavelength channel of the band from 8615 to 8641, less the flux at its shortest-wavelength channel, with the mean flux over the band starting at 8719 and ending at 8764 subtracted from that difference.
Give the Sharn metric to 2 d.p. -0.97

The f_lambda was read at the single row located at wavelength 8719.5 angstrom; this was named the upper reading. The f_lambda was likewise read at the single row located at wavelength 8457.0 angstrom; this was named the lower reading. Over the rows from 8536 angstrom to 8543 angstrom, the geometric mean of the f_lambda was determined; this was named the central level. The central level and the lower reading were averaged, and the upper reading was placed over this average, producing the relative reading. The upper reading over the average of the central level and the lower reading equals 0.99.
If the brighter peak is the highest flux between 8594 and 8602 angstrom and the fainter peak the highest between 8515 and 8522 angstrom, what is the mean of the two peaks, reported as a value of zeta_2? 1.09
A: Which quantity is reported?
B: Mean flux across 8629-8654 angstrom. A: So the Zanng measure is 1.08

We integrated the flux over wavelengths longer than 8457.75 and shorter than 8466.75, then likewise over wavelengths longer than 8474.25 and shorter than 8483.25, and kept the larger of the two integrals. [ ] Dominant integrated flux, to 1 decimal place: 10.1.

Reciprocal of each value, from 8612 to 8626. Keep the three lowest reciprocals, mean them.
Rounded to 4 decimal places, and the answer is 0.9174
